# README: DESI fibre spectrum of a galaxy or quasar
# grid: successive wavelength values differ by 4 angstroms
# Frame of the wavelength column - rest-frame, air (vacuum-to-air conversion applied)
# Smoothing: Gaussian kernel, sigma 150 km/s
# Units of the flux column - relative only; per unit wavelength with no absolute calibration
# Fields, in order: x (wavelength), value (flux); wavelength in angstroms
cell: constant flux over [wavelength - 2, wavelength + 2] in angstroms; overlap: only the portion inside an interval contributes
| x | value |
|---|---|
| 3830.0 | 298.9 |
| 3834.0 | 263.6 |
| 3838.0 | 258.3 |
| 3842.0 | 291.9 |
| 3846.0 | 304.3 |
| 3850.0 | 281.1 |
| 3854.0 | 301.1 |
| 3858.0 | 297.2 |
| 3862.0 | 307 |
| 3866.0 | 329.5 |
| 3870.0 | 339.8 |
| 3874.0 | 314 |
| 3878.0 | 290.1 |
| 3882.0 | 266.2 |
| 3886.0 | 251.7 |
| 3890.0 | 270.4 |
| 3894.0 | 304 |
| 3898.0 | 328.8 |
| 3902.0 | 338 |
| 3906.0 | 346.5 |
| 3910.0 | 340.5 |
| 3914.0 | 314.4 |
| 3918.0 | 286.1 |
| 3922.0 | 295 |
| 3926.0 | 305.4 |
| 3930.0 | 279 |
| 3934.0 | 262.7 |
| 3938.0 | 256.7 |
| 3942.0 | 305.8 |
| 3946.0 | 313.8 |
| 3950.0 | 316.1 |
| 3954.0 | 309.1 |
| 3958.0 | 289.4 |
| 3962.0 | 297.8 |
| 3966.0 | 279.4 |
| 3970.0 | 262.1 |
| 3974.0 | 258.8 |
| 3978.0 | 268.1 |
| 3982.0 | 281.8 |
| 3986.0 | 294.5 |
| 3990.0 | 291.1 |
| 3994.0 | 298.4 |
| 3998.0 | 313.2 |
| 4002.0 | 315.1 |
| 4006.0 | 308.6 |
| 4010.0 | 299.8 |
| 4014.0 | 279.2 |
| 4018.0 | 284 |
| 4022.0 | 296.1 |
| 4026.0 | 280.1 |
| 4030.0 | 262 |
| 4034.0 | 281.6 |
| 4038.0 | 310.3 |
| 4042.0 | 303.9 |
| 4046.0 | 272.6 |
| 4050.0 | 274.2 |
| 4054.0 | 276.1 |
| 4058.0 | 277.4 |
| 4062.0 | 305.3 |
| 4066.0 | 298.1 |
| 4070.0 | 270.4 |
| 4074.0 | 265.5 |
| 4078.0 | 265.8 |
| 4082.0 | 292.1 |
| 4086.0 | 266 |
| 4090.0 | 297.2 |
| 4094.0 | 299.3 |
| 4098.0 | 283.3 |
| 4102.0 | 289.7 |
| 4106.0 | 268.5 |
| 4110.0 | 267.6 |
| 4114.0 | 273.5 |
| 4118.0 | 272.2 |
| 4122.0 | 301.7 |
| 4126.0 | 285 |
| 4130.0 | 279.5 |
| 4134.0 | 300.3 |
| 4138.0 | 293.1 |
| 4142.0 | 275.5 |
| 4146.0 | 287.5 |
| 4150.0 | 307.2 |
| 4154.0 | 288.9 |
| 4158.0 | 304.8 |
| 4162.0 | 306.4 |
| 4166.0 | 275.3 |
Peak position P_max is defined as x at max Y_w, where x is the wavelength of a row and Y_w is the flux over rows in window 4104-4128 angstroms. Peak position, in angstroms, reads 4122.0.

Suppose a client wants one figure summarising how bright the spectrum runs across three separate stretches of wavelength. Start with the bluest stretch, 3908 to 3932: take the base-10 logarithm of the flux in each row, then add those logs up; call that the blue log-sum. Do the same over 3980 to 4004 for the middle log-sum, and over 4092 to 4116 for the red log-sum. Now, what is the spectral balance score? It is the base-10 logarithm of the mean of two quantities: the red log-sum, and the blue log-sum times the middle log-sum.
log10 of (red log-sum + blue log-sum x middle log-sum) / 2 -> 2.071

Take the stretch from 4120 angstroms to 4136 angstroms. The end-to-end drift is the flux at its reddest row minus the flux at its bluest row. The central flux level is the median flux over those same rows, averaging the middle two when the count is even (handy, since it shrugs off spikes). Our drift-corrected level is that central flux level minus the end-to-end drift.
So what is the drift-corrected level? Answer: 294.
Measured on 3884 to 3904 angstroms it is 218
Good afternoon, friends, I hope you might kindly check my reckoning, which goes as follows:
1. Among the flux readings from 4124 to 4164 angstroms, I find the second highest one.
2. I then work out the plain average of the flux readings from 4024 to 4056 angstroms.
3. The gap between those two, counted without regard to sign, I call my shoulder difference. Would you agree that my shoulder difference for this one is 24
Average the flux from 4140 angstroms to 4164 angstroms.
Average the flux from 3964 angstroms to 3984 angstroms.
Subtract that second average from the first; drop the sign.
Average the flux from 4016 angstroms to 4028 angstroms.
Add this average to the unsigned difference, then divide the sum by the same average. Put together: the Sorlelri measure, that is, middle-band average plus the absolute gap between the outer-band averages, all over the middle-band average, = 1.09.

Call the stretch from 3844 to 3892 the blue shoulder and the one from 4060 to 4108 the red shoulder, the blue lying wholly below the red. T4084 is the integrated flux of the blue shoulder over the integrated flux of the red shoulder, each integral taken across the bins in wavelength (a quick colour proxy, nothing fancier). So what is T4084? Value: 1.04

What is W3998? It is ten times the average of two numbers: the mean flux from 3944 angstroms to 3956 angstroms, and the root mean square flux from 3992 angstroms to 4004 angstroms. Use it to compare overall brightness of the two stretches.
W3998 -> 3110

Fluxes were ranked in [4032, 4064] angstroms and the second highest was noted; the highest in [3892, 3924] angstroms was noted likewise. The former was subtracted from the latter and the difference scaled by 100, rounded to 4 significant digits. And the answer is 4120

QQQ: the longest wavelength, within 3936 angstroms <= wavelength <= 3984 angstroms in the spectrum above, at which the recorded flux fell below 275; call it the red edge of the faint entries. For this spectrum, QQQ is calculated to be 3978.0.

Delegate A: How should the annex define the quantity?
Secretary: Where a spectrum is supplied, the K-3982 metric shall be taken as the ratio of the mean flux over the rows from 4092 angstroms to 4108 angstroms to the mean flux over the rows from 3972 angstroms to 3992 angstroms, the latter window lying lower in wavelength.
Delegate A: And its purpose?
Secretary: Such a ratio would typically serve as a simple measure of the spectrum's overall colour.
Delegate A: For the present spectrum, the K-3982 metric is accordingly 1.023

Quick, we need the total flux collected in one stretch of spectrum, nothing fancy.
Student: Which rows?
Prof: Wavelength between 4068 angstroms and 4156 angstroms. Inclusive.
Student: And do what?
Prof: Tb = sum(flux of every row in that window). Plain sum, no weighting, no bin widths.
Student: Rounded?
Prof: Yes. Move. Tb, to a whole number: 6230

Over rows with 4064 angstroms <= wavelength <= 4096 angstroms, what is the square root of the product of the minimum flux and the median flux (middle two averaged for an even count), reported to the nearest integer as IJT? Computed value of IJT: 273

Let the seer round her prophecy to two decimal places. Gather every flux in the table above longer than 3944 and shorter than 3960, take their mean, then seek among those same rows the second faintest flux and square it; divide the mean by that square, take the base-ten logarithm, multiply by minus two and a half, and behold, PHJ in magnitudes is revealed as 6.23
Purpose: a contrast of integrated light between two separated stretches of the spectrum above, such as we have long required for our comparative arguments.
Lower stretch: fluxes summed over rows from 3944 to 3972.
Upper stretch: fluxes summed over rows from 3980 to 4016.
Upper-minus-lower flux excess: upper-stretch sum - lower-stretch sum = 614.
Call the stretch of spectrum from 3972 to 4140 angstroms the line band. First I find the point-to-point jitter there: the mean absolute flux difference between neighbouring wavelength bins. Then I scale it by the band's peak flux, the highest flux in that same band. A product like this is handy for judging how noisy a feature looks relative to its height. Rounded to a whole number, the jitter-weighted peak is 4042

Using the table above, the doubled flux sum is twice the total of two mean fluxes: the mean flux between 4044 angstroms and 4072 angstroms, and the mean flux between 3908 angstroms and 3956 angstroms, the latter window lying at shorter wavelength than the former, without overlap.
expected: 1161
